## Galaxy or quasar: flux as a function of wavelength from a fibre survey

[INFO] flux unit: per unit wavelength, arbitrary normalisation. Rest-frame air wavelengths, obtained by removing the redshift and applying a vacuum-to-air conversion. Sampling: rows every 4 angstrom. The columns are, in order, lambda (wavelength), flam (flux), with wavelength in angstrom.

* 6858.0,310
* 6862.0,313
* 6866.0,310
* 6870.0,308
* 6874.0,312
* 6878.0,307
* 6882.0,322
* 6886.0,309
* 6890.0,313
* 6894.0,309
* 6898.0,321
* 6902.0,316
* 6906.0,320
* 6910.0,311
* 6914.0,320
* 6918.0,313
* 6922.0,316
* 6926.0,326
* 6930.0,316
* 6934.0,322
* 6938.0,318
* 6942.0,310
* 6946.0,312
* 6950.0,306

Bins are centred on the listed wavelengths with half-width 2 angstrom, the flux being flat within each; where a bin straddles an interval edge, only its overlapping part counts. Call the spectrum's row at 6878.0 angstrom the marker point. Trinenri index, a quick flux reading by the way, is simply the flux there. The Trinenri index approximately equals 307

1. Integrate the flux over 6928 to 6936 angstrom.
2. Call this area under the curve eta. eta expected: 2552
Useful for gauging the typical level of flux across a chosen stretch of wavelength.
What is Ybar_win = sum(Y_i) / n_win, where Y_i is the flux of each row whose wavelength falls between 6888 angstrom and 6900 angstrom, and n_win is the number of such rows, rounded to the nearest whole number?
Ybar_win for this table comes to 314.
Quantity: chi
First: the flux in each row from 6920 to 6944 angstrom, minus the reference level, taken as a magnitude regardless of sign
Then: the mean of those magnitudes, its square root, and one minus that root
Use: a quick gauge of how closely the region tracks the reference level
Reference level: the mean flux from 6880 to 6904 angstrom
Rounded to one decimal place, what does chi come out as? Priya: -1.2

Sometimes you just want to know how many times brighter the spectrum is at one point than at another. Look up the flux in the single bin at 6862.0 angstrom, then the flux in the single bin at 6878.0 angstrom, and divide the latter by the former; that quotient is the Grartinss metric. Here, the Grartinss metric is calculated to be 0.98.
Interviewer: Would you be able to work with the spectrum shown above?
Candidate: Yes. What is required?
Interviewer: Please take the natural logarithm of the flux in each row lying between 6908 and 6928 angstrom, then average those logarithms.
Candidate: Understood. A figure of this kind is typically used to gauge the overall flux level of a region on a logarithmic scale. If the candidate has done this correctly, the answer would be 5.76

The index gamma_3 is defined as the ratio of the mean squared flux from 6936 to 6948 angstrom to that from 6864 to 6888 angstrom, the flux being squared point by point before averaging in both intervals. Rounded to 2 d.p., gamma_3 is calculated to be 1.01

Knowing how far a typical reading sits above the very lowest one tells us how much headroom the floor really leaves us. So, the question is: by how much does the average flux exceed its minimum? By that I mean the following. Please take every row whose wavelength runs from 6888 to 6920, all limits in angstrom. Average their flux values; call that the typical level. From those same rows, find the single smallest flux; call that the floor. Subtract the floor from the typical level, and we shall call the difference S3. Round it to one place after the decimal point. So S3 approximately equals 6.4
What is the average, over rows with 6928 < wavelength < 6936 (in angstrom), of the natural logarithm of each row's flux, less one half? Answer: 5.27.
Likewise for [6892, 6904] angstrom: 5.25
